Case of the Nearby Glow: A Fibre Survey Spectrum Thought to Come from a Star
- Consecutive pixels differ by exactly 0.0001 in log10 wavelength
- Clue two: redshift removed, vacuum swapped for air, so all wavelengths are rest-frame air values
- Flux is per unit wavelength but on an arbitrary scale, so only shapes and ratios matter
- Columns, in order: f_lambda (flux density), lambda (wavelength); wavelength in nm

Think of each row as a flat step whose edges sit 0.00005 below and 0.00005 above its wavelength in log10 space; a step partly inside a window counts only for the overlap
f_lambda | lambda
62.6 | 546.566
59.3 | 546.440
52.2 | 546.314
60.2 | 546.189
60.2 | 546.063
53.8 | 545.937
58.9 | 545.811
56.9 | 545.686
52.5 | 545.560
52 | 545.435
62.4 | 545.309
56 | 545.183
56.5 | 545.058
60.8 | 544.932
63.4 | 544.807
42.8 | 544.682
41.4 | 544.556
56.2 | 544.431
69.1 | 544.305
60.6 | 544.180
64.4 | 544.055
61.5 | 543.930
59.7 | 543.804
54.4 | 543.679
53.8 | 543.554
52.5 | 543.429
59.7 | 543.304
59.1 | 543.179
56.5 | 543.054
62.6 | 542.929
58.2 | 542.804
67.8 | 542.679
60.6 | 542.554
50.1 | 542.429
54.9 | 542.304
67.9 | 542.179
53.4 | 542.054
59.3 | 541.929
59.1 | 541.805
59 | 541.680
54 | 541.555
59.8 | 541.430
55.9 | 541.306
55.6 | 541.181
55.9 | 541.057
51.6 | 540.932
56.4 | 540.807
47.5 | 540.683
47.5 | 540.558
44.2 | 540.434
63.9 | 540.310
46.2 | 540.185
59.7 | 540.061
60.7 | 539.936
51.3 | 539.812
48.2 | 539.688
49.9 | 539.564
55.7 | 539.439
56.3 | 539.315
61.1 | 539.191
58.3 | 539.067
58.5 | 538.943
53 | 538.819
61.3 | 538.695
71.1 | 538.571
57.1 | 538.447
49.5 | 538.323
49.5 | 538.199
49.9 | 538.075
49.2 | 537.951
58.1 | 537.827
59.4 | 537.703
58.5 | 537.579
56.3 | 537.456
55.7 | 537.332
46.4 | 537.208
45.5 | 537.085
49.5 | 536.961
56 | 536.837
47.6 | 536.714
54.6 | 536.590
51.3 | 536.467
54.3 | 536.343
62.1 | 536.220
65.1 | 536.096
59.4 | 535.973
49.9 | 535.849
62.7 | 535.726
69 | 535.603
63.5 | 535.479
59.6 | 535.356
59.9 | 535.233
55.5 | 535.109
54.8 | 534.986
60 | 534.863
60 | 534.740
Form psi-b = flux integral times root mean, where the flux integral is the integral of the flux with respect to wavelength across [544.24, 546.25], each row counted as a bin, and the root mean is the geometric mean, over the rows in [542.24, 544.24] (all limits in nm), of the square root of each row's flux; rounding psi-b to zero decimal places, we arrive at 866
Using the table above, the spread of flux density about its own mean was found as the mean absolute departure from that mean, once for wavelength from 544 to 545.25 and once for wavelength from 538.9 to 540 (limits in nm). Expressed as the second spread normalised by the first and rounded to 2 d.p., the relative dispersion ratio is 0.59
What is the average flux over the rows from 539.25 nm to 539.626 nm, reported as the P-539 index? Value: 54.0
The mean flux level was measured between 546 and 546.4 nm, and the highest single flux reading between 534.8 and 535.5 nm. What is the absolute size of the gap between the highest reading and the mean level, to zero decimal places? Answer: 6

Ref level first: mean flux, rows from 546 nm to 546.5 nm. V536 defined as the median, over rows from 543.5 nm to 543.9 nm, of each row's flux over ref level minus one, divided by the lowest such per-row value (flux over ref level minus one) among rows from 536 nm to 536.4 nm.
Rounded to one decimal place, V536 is 1.0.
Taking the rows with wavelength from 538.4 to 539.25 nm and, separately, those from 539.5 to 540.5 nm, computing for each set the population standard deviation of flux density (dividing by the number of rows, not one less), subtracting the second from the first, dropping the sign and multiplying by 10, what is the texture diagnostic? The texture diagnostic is 17.2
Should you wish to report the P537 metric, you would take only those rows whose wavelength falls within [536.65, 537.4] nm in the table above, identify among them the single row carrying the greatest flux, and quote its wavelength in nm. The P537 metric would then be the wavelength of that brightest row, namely 536.837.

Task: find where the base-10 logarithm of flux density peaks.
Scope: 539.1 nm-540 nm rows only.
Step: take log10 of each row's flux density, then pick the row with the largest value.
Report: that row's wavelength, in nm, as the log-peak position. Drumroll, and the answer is 539.191 nm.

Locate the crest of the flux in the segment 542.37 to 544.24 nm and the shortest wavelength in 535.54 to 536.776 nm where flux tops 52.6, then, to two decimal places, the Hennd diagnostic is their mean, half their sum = 539.14 nm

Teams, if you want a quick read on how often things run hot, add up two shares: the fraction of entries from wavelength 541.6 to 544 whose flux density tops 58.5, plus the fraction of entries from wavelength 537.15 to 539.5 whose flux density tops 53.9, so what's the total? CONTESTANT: 1.26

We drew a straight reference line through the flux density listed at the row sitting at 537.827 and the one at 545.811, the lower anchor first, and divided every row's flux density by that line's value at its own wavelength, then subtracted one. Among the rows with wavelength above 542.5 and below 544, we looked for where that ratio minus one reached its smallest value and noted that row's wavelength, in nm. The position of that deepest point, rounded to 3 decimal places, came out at 543.429 nm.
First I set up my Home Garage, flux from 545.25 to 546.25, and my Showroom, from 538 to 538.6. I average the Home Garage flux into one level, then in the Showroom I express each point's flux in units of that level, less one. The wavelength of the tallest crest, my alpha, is 538.571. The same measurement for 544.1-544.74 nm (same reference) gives 544.305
